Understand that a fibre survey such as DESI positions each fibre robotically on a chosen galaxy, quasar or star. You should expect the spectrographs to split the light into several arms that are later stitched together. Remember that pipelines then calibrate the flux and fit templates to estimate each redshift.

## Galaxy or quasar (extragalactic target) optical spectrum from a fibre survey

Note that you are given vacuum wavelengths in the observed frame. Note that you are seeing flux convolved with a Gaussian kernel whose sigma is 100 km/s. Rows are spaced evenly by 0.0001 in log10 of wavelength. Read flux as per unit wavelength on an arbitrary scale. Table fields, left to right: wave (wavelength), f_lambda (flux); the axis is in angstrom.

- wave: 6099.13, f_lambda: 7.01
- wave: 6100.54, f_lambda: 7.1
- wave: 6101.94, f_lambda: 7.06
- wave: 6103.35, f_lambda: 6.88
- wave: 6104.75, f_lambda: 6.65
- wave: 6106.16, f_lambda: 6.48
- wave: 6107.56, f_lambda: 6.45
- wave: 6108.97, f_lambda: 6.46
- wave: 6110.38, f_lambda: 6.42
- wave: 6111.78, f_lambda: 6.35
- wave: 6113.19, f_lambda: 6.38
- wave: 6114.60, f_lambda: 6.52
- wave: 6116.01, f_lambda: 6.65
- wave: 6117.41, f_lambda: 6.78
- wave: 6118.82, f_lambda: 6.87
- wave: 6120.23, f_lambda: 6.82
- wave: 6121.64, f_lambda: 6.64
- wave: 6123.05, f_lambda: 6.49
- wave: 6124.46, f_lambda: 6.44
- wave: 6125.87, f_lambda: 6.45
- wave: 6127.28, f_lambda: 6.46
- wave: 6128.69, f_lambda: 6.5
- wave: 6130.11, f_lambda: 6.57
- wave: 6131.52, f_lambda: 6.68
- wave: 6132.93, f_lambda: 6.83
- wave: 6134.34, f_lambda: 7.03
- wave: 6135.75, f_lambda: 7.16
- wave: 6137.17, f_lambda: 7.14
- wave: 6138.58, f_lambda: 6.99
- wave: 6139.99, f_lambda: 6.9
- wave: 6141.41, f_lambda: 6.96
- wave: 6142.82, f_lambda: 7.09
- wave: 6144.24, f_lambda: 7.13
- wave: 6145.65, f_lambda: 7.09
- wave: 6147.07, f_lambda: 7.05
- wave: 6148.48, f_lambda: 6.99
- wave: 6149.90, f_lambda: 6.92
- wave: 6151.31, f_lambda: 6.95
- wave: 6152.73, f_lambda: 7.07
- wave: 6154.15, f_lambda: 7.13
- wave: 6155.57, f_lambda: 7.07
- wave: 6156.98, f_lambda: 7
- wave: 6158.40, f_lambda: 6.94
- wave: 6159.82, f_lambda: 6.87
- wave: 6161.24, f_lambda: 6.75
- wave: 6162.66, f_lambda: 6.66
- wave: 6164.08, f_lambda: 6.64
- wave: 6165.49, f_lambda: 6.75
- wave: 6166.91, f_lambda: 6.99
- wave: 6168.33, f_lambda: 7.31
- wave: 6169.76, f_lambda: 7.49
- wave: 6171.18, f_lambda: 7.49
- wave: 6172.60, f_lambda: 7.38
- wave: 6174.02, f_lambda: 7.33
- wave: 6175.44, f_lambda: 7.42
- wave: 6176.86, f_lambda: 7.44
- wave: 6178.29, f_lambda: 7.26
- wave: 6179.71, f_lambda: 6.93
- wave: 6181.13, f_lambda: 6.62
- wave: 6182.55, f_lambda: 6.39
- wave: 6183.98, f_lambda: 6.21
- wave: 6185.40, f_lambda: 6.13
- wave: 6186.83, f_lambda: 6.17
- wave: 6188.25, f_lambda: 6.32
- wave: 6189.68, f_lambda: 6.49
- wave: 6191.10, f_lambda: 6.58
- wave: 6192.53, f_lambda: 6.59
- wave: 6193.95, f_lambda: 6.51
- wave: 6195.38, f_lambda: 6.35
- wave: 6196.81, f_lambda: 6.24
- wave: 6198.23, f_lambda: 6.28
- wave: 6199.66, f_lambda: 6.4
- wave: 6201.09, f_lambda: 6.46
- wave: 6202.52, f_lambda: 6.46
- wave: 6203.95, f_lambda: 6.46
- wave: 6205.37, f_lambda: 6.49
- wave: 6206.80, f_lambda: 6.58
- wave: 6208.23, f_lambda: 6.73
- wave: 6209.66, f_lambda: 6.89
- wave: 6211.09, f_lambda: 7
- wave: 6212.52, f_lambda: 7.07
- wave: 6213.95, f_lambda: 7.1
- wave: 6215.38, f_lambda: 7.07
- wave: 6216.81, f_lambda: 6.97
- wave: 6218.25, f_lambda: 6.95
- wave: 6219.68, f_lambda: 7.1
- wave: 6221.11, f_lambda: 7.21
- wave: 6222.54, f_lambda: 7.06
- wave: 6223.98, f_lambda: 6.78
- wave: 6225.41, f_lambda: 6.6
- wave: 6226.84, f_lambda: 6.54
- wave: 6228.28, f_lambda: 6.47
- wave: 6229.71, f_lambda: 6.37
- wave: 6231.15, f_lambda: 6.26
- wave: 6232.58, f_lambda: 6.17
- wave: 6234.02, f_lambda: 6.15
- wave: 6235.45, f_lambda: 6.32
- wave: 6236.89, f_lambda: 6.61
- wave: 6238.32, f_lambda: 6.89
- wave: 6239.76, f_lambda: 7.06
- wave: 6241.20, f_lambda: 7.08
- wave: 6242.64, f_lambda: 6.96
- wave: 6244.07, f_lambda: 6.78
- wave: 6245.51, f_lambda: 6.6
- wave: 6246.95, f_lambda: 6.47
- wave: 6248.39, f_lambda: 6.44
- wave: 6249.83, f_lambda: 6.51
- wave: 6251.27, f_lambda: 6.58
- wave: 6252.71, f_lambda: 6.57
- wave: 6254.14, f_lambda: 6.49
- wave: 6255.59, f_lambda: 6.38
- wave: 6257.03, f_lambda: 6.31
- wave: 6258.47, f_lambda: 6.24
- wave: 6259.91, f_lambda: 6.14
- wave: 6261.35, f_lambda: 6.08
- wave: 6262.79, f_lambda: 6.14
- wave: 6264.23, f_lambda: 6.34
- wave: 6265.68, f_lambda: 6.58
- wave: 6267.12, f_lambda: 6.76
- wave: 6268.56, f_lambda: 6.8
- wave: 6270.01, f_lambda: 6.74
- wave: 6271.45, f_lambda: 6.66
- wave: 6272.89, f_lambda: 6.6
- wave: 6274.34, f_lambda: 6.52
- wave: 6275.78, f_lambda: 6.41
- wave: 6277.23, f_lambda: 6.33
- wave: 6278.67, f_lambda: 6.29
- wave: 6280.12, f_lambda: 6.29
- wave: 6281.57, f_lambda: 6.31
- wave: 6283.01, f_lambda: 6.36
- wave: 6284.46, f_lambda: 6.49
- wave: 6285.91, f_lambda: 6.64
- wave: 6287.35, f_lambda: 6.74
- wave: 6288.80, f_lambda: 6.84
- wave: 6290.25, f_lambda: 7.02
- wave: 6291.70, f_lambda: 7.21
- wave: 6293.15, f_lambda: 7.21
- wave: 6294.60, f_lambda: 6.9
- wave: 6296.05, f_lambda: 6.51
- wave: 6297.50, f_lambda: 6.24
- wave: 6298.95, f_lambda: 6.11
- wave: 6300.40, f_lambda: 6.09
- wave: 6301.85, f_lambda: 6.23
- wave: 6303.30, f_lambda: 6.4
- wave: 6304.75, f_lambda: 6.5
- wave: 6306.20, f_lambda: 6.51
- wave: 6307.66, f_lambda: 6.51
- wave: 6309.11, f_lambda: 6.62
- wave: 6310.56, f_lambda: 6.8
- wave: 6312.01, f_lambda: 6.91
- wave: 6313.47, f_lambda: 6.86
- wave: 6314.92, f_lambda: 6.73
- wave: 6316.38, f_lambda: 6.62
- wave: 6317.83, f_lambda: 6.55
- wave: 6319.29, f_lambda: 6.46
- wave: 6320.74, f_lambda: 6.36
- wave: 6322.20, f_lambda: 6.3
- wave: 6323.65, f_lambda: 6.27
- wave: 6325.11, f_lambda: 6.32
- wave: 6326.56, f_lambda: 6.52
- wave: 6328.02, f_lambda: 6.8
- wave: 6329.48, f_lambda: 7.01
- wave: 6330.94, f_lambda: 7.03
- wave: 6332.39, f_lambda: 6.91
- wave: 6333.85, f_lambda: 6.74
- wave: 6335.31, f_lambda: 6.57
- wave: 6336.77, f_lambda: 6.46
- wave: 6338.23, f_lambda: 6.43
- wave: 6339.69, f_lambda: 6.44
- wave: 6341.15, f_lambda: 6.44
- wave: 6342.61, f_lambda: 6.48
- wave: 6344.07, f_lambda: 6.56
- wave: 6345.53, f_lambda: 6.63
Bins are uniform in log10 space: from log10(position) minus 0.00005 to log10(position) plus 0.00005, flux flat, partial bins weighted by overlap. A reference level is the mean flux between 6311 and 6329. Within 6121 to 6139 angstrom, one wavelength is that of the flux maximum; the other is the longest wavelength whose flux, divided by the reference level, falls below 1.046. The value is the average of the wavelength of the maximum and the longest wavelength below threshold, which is 6134.3 angstrom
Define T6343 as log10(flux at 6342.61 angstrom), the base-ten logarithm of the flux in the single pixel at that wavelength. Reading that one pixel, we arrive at 0.812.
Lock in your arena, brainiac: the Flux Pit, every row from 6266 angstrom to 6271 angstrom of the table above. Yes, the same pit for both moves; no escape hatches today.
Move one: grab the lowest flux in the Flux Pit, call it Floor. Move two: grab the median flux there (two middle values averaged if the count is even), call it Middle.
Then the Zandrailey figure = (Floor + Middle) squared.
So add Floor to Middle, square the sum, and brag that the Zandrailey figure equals 182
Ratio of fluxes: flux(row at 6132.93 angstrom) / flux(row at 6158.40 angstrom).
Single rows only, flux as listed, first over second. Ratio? 0.98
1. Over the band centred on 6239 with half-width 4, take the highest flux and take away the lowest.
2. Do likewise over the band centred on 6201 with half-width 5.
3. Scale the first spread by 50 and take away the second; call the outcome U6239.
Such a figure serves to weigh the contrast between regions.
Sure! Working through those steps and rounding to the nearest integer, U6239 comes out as 38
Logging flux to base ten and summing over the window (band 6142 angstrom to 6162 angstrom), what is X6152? 11.8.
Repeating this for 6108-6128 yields 11.4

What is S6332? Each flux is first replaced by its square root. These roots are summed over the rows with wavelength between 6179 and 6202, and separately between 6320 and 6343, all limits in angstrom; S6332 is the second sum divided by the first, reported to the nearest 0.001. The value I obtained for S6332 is 1.012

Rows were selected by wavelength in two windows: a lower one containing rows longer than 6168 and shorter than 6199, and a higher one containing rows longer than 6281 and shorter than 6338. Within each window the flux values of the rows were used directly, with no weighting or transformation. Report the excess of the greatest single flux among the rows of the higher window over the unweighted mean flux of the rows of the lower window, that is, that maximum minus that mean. 0.4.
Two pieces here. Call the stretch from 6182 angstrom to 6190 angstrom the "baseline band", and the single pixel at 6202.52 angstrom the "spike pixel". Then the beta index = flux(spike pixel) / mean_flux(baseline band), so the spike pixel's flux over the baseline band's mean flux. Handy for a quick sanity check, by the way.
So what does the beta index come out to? 1.03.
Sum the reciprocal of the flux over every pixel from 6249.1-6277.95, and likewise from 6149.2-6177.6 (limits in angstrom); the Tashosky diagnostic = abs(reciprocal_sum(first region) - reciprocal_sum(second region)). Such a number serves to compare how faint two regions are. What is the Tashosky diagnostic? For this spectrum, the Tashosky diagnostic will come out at 0.27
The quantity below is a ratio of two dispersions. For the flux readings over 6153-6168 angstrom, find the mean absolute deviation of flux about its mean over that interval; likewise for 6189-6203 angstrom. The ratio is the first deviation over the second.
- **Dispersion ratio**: 1.5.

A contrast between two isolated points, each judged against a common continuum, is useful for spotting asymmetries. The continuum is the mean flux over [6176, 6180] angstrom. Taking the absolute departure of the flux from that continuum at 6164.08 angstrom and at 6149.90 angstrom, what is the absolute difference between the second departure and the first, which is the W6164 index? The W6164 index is 0.28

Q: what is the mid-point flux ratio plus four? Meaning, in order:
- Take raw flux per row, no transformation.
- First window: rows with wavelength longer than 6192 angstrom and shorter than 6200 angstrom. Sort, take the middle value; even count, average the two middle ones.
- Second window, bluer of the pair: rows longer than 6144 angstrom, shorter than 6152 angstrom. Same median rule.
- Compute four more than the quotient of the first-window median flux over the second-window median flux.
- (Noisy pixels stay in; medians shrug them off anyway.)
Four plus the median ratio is 4.91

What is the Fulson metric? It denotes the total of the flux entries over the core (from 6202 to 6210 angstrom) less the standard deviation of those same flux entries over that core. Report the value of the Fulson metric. 39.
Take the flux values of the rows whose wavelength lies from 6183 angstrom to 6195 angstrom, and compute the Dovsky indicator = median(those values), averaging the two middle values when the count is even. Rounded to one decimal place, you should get 6.4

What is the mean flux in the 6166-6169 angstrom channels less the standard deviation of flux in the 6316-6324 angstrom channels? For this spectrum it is 7.0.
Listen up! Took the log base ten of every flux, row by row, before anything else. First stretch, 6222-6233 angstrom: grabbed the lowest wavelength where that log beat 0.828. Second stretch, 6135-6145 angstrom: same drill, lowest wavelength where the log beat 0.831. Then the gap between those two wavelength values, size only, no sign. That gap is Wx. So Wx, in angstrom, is 86.8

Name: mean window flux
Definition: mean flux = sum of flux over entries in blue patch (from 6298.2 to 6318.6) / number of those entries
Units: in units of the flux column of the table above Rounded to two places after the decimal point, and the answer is 6.53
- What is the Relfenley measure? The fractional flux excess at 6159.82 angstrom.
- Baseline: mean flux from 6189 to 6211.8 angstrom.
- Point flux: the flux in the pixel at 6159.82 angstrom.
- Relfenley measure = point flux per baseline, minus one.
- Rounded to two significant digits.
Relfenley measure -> 0.052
